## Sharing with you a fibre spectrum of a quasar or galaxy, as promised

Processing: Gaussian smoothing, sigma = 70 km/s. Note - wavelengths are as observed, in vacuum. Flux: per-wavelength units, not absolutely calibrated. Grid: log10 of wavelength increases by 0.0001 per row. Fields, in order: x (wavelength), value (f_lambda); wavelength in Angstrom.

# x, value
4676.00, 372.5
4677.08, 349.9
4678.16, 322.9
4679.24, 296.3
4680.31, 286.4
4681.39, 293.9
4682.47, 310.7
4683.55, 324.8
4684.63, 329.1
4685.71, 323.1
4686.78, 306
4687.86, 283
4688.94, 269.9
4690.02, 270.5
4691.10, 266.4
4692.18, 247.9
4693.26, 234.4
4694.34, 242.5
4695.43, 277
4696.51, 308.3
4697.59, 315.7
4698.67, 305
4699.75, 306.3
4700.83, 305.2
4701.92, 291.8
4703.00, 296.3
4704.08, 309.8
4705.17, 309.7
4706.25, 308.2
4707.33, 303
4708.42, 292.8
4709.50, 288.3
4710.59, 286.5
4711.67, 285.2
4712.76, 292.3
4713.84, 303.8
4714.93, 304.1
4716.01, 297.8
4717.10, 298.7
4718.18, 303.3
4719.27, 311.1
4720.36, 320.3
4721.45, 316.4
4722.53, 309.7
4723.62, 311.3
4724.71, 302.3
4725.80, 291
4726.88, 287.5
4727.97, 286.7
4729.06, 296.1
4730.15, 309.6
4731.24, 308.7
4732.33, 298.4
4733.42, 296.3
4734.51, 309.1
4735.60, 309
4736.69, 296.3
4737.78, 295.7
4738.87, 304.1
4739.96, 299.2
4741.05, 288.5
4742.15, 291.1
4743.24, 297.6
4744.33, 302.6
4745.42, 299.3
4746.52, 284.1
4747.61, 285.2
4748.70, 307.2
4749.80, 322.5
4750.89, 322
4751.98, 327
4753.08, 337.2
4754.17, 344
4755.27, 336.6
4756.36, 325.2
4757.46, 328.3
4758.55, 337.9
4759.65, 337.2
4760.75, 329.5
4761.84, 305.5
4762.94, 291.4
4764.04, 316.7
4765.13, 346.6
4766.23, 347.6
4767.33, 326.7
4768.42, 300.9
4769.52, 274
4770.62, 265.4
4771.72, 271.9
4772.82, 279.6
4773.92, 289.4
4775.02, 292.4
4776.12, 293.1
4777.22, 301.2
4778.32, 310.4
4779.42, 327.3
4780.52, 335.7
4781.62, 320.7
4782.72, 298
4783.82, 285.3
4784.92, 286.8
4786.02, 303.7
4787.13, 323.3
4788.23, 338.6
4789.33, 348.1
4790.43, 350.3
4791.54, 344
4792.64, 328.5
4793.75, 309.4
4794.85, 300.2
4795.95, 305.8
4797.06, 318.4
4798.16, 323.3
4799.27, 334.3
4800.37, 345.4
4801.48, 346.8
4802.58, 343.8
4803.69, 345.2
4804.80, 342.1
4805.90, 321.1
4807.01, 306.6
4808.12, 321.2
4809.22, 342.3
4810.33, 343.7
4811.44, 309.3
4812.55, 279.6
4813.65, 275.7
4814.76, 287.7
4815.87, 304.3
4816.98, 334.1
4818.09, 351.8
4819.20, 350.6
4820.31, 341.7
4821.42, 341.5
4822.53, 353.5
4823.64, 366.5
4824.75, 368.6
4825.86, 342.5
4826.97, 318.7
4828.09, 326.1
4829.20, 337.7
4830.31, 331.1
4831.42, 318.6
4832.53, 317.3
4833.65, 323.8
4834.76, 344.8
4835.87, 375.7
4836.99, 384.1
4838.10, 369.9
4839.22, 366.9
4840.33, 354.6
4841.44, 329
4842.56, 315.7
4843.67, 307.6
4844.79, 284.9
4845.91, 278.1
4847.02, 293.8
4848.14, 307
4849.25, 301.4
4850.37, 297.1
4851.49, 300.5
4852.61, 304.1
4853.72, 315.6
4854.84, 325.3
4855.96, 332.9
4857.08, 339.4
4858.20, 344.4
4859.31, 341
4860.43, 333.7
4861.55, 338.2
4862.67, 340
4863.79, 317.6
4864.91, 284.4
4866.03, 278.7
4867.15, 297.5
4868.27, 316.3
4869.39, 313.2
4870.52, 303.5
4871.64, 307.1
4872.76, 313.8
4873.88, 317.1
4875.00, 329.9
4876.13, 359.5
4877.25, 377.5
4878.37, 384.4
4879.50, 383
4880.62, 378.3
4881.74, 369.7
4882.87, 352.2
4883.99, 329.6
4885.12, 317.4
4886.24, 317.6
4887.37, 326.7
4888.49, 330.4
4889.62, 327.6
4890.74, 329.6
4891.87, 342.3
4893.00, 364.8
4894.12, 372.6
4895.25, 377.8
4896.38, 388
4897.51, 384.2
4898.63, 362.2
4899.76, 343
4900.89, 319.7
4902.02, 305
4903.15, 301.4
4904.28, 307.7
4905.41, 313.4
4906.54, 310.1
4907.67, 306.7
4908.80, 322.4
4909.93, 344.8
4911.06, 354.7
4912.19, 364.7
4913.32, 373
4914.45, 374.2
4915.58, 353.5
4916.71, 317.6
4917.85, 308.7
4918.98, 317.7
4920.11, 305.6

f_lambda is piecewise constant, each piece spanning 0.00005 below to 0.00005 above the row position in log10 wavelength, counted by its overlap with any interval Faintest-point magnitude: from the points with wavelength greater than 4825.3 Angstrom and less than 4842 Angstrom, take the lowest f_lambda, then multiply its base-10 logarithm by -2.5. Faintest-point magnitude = -6.25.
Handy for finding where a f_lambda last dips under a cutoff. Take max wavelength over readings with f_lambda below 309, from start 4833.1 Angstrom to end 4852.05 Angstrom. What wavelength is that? 4851.49 Angstrom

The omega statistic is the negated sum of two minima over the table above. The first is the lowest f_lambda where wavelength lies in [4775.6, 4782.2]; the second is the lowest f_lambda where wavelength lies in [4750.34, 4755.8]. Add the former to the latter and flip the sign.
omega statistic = -615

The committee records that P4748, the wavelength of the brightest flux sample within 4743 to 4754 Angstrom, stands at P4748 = 4753.08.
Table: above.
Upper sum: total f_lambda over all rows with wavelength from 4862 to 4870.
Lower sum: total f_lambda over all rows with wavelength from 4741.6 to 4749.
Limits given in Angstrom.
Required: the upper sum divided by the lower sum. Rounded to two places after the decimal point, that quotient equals 1.04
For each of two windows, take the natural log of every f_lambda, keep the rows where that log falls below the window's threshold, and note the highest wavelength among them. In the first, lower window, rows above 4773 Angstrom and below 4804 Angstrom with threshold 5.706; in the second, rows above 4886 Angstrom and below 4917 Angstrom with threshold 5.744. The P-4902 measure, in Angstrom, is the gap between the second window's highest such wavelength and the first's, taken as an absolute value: 112.8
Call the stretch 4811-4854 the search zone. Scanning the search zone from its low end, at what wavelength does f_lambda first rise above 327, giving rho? 4816.98 Angstrom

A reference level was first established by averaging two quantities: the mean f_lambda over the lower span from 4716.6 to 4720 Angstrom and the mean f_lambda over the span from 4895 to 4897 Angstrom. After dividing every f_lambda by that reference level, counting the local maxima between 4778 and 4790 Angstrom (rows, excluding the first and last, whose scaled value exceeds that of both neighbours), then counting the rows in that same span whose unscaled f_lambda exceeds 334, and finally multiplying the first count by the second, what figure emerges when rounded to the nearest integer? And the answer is 3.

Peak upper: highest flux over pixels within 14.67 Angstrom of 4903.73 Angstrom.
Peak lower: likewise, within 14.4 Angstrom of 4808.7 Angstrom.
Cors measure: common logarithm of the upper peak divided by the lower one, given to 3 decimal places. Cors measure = 0.040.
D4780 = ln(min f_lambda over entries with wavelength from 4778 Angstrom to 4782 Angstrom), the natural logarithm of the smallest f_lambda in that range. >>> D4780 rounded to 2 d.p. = 5.74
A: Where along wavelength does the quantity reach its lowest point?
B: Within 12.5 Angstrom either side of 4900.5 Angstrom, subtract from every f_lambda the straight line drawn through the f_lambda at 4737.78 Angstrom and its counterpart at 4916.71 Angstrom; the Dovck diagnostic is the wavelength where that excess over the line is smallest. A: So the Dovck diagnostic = 4903.15 Angstrom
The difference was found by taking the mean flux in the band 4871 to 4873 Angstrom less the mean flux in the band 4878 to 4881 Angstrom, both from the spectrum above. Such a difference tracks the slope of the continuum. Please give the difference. -71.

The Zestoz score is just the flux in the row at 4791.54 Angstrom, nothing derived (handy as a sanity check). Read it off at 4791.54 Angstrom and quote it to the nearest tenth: 344.0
